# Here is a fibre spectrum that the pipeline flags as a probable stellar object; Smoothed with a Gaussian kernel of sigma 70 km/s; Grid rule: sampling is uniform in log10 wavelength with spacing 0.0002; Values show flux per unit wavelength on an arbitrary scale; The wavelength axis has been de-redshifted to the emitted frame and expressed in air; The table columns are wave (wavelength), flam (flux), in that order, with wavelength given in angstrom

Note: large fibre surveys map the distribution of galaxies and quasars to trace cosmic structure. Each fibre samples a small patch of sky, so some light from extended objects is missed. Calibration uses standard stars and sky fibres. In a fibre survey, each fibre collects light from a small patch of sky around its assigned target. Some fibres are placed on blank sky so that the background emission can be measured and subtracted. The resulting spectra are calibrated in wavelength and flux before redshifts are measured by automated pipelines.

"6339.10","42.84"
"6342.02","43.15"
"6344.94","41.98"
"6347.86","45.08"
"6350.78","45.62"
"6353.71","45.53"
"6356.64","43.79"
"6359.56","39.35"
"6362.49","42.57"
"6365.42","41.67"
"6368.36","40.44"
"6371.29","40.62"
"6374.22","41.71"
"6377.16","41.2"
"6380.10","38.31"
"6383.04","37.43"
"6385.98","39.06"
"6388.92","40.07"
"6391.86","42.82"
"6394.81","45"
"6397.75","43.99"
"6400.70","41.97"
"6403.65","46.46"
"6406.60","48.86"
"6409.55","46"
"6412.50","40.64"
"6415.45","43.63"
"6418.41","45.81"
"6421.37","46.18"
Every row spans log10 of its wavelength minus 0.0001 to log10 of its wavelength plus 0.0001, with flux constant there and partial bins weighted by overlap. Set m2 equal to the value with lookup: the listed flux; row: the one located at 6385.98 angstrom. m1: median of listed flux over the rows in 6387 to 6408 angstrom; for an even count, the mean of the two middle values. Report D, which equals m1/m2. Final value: 1.13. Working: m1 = 44.0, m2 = 39.06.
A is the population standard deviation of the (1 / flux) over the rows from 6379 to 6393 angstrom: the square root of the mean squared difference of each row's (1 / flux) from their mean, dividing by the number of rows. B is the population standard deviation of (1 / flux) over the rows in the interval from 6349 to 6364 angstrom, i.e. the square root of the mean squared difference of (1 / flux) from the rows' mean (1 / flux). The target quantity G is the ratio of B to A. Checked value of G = 1.11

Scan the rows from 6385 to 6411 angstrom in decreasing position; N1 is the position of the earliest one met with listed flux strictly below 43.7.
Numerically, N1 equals 6400.70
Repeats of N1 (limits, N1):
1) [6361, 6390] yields 6388.92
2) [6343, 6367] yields 6365.42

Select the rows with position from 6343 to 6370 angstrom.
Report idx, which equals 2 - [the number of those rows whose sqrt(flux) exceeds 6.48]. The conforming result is -3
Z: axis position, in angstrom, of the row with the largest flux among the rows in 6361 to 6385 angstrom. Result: 6362.49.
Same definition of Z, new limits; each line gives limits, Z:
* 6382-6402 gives 6394.81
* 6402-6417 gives 6406.60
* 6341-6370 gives 6350.78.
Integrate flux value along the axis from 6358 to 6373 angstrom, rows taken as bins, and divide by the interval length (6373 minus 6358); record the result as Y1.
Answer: 41.0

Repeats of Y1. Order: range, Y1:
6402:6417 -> 45.1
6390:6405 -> 43.9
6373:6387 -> 39.5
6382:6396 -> 40.9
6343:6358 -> 44.4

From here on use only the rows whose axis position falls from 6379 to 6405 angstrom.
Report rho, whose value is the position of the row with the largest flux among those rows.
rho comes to 6403.65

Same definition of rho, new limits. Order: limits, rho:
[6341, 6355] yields 6350.78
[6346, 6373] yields 6350.78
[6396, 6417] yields 6406.60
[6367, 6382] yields 6374.22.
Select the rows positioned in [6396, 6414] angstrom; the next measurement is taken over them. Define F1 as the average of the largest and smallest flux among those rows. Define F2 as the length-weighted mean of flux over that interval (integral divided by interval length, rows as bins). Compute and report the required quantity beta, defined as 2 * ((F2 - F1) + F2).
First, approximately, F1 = 45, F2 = 44.7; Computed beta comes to 89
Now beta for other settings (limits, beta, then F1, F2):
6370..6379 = 82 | 41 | 41.1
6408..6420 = 90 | 43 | 44.1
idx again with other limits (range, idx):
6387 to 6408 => -3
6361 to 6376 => 1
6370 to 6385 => 2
